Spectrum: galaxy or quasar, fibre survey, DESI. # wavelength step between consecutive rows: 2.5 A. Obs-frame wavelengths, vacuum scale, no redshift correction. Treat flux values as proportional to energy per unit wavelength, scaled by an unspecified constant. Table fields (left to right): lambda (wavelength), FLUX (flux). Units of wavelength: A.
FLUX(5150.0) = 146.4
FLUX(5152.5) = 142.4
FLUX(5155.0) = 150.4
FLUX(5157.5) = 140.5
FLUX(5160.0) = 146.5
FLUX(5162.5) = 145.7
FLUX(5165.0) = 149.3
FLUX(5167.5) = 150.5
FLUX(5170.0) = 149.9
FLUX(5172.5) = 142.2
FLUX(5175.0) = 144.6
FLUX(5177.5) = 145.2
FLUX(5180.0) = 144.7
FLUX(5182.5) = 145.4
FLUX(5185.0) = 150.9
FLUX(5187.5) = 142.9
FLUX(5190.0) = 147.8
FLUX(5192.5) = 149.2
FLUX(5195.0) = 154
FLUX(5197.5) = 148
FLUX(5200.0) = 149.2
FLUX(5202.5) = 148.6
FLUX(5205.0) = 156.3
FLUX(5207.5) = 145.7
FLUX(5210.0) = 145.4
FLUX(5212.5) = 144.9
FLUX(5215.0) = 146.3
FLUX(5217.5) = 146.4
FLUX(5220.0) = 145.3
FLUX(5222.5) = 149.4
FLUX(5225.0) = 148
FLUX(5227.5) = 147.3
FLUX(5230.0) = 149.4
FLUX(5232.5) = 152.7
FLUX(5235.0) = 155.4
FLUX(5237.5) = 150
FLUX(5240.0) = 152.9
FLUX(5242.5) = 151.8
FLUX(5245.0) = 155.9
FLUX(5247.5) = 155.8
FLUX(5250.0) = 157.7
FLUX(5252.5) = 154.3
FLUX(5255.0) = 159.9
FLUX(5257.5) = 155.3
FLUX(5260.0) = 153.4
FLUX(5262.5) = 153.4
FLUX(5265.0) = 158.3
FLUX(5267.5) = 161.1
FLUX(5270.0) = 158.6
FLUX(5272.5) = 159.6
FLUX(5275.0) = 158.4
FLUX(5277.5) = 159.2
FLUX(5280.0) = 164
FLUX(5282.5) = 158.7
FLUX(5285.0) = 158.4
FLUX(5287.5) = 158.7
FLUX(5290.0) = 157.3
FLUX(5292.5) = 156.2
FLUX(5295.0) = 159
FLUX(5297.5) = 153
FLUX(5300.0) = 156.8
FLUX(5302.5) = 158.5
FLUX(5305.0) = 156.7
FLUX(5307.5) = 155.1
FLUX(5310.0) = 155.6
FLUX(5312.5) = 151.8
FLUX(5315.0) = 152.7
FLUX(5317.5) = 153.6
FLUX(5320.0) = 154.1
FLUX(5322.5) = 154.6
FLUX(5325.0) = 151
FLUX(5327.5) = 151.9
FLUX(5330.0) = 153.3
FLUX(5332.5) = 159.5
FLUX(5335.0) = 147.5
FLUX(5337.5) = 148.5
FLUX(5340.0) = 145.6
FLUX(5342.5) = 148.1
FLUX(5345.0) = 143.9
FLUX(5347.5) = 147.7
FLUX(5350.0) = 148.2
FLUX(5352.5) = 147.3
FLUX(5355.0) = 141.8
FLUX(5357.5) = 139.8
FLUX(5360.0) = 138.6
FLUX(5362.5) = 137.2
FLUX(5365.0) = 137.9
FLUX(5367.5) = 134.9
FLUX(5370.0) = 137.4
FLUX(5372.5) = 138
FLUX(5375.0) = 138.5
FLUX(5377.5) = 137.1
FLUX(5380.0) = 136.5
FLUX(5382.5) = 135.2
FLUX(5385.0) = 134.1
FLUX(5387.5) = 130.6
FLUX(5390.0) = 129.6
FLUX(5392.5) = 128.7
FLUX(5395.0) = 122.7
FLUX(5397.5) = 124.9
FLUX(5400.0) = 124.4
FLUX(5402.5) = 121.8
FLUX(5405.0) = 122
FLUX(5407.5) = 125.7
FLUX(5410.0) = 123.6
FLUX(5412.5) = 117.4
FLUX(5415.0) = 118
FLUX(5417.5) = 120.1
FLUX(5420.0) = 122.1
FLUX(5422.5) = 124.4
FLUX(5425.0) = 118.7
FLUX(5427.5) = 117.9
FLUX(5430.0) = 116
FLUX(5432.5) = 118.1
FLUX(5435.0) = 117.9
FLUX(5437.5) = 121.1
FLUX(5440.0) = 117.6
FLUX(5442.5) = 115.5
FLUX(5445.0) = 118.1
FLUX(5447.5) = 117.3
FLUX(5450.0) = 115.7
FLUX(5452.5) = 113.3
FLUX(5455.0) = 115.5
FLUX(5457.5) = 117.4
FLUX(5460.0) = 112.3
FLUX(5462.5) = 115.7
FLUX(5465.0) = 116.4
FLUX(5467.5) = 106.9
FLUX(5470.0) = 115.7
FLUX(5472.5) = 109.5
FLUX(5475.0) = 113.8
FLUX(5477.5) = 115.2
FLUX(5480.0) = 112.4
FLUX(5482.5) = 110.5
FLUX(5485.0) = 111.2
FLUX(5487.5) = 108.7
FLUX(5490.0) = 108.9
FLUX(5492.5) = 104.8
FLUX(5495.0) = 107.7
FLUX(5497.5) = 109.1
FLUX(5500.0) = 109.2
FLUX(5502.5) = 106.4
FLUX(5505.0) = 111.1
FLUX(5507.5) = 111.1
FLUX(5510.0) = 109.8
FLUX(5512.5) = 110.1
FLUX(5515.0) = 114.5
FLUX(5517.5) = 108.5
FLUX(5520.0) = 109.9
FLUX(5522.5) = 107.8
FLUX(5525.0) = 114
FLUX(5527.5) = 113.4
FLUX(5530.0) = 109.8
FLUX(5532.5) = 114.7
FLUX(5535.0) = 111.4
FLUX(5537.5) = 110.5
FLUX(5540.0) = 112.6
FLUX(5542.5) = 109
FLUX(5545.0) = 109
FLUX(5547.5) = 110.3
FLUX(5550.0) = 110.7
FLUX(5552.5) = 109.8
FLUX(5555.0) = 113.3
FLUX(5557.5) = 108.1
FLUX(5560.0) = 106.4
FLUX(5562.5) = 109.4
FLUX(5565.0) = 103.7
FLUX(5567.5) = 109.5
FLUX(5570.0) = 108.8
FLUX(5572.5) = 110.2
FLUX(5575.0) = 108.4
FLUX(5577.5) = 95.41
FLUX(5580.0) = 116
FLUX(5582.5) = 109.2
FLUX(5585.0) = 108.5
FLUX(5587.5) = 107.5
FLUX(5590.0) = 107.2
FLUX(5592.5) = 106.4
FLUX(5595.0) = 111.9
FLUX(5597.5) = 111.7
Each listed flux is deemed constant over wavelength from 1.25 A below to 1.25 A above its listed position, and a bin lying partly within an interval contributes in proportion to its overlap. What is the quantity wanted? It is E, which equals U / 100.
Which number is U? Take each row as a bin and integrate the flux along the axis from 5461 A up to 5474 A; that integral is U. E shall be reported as 14.7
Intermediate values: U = 1467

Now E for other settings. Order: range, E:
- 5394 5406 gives 14.8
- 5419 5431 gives 14.4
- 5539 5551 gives 13.2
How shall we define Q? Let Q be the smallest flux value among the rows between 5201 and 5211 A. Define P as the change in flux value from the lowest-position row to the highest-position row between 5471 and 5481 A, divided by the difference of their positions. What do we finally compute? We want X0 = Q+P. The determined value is 146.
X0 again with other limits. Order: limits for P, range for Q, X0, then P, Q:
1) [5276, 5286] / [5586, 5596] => 106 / -0.1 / 106.4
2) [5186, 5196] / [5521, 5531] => 109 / 1.5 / 107.8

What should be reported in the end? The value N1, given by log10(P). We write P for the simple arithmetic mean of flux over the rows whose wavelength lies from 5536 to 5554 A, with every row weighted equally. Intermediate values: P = 110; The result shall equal 2.04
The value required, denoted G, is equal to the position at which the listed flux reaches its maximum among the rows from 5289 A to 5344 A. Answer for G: 5332.5 A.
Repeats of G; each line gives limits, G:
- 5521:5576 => 5532.5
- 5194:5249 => 5205.0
